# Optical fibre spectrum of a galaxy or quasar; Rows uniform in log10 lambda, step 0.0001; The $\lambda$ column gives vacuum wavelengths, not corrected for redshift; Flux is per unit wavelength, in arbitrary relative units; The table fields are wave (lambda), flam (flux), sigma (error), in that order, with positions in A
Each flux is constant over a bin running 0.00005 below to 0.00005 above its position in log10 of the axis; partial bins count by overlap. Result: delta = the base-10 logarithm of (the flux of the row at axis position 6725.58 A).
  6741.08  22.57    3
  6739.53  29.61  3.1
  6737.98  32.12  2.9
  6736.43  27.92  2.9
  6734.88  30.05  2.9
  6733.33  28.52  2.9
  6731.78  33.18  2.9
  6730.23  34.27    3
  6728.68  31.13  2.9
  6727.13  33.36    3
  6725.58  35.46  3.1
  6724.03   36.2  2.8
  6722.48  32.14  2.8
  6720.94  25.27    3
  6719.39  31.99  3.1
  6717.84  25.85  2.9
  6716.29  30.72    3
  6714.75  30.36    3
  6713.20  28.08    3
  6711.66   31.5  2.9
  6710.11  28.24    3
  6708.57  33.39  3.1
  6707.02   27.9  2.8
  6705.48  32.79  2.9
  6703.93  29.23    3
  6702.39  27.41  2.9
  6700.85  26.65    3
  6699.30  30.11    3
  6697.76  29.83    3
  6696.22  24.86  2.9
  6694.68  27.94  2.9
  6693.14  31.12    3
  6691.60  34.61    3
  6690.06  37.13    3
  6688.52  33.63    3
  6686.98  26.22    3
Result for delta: 1.55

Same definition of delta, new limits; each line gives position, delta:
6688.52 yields 1.53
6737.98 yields 1.51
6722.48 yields 1.51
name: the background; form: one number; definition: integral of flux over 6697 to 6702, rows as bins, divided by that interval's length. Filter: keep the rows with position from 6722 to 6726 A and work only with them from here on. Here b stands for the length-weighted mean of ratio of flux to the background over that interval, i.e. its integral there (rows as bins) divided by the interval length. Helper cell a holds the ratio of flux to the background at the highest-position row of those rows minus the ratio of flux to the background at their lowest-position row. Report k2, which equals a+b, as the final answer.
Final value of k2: 1.32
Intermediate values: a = 0.12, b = 1.21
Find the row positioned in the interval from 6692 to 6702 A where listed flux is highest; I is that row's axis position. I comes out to 6693.14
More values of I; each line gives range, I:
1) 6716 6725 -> 6724.03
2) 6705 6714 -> 6708.57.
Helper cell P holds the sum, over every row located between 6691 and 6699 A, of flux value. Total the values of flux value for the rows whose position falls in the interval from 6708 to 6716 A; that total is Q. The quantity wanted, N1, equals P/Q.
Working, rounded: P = 148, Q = 152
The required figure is 0.98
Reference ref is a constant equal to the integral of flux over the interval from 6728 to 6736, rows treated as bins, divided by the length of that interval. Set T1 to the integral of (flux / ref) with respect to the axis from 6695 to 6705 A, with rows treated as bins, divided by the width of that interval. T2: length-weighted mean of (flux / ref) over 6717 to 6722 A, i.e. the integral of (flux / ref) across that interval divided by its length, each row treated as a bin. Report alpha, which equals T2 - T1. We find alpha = 0.00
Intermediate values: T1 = 0.90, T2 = 0.89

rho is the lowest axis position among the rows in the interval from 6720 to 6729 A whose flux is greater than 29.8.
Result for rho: 6722.48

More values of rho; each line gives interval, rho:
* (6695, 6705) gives 6697.76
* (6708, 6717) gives 6708.57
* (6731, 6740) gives 6731.78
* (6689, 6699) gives 6690.06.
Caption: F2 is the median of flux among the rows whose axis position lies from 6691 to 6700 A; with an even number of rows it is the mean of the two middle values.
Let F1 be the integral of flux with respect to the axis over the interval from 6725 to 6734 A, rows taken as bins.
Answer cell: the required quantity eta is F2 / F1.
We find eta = 0.102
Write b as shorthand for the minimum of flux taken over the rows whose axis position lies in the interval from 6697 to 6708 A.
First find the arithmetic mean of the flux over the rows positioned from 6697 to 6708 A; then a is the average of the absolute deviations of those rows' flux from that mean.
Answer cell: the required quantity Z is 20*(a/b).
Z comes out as 1.2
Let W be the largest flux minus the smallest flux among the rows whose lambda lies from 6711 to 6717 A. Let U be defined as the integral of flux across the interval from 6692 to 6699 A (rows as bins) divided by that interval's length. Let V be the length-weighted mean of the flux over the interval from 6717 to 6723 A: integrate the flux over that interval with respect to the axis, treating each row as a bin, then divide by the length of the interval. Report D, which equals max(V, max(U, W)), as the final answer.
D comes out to 28.9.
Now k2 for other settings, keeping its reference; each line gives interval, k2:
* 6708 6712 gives 1.01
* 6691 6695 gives 0.86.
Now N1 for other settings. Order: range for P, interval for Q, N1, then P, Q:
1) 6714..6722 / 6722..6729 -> 0.86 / 144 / 168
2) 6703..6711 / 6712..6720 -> 1.03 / 152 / 147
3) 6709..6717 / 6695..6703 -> 1.07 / 149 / 139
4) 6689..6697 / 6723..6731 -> 0.91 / 156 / 170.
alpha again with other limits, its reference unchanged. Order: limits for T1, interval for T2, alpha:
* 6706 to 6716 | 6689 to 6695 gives 0.10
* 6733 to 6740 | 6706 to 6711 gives 0.01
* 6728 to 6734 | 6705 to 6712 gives -0.04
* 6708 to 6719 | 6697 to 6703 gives -0.04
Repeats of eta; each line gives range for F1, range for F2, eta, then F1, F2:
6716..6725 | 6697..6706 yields 0.108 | 274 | 29.5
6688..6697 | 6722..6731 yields 0.119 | 284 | 33.8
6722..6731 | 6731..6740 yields 0.098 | 304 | 29.8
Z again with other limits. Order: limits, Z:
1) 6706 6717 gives 1.2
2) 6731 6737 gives 1.2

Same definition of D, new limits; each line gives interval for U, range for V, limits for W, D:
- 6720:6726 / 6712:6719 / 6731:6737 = 32.1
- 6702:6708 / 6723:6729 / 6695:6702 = 34.1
